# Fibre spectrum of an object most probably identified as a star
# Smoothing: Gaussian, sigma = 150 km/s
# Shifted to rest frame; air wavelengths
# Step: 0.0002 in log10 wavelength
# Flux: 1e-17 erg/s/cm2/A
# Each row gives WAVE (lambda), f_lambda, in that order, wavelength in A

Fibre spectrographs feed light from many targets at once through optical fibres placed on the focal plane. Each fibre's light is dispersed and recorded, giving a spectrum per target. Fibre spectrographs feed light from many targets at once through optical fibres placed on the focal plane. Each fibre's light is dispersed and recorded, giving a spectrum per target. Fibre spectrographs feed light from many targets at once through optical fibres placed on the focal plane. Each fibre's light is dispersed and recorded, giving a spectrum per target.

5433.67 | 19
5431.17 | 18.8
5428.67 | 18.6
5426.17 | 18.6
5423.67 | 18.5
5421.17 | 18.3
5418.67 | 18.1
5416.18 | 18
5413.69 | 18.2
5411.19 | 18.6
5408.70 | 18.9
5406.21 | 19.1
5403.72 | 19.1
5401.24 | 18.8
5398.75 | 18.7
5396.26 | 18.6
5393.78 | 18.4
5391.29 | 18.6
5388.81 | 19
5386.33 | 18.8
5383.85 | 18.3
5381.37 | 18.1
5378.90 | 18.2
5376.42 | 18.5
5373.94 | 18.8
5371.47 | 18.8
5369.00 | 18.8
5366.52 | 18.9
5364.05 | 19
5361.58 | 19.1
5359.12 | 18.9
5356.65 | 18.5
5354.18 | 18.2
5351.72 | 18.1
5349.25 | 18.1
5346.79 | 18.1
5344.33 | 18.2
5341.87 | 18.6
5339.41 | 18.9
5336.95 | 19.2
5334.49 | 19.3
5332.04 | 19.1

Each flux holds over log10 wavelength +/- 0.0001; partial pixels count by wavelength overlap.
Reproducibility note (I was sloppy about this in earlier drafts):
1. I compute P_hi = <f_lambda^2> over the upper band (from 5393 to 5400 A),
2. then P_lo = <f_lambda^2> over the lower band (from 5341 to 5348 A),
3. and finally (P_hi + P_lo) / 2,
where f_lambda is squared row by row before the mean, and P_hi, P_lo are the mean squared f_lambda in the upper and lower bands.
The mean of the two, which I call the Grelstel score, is 340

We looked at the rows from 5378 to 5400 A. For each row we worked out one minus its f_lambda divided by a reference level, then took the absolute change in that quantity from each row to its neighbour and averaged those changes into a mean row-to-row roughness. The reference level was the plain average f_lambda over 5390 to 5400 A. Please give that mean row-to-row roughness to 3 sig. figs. 0.0128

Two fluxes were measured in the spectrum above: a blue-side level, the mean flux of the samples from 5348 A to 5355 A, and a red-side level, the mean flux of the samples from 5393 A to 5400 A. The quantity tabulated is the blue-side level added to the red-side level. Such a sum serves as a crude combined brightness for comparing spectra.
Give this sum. 36.7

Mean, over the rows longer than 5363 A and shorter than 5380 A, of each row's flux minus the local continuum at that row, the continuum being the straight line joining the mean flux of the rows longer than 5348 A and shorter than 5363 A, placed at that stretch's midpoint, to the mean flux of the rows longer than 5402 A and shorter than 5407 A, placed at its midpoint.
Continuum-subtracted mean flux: 0.0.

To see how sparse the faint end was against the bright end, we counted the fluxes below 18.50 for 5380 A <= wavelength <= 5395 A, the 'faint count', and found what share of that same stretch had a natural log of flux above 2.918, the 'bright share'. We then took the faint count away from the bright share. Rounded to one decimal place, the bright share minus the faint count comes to -2.5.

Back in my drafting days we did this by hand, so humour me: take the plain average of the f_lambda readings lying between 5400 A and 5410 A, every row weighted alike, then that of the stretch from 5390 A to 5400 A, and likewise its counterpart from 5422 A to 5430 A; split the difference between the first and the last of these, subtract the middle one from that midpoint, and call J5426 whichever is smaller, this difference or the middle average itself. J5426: 0.20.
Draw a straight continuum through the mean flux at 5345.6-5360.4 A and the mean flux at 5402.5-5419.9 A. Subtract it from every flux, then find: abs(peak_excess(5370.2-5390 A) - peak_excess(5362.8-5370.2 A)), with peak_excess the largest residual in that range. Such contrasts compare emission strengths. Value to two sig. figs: 0.11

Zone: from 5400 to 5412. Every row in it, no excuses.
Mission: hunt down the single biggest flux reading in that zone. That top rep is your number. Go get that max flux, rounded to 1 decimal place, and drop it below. 19.1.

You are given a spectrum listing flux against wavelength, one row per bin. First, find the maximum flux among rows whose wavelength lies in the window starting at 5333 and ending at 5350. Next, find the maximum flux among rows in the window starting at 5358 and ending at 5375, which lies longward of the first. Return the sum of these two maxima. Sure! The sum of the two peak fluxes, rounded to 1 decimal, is 38.4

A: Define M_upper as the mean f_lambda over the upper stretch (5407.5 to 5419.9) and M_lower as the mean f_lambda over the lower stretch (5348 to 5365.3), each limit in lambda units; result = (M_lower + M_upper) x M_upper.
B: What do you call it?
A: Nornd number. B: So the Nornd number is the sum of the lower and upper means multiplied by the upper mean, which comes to 678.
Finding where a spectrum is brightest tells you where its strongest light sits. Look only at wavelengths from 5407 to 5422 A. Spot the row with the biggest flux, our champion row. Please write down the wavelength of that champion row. 5408.70 A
